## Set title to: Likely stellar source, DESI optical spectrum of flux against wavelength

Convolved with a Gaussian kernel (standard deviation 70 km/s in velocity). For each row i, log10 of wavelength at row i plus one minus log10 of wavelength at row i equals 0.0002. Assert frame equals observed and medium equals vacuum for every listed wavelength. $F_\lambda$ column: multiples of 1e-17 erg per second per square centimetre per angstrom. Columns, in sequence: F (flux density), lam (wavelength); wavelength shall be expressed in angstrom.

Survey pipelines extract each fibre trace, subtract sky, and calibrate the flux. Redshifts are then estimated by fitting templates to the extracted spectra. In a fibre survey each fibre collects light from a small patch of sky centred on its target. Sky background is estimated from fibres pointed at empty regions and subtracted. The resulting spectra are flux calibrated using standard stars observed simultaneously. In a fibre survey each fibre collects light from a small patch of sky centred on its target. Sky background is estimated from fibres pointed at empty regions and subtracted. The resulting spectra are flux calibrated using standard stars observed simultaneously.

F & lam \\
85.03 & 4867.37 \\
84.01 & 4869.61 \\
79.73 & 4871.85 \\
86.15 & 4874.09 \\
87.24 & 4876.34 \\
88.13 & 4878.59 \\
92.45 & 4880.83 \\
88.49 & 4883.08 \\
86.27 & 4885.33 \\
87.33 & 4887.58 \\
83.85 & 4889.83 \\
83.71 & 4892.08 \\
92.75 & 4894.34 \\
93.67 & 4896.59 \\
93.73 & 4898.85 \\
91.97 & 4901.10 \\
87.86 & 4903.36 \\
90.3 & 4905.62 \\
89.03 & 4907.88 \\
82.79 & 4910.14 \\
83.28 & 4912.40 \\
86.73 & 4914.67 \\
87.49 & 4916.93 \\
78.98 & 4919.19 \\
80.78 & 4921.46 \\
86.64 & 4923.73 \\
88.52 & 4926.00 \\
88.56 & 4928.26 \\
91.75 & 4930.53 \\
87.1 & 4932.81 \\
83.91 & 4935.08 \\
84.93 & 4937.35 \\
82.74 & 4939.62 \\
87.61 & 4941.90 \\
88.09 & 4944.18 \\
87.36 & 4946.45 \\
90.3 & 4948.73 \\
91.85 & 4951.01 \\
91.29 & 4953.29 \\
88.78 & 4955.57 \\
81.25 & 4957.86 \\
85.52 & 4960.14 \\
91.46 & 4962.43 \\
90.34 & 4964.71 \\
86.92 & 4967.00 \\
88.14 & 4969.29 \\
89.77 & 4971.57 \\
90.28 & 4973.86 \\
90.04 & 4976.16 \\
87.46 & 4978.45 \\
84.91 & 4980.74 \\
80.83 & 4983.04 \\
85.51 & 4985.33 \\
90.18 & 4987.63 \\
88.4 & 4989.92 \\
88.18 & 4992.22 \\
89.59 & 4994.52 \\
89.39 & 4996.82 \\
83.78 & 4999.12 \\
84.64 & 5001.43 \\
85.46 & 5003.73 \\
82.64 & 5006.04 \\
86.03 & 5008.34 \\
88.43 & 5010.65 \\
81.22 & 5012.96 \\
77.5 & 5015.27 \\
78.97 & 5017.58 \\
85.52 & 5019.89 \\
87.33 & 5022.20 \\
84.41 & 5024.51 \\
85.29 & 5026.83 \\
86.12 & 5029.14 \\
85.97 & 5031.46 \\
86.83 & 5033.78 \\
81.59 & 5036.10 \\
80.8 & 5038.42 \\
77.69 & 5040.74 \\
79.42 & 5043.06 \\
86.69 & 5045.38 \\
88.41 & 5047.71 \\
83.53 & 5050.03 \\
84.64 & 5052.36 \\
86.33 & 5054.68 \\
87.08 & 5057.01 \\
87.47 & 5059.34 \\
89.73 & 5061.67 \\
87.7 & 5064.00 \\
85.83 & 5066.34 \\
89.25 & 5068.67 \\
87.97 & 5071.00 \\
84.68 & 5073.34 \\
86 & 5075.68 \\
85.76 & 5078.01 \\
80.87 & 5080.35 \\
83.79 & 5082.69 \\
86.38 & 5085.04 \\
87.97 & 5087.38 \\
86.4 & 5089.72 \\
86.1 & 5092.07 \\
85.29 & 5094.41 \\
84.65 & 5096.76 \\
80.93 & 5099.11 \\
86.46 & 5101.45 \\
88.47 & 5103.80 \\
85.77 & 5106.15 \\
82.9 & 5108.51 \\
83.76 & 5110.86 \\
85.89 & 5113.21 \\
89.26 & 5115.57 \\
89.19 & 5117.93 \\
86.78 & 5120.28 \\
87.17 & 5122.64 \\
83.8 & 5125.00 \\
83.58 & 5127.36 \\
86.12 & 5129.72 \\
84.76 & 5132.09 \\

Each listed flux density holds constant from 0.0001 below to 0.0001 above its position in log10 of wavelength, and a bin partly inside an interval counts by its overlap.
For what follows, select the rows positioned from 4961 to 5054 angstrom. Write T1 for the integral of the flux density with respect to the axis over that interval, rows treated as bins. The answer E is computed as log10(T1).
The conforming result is 3.90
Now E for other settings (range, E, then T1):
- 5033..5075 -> 3.55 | 3583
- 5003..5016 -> 3.04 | 1087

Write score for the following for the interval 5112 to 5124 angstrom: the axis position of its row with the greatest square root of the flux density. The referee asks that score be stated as 5115.57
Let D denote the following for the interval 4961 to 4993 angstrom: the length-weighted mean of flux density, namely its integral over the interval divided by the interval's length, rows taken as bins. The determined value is 88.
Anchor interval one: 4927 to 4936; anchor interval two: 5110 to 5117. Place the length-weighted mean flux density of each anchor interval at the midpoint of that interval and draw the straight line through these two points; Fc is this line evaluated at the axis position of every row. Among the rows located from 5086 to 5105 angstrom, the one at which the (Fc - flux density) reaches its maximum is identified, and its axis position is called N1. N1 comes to 5099.11 angstrom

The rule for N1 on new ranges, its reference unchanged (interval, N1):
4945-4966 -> 4957.86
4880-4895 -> 4892.08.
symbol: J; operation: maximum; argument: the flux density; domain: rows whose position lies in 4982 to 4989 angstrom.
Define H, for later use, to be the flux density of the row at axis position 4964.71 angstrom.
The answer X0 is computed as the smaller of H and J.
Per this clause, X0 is 90.2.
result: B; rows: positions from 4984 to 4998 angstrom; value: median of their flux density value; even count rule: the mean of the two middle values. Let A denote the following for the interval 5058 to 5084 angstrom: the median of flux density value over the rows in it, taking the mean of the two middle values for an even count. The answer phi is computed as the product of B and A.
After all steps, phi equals 7645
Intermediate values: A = 86.0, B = 88.9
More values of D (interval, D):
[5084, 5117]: 86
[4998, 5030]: 84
